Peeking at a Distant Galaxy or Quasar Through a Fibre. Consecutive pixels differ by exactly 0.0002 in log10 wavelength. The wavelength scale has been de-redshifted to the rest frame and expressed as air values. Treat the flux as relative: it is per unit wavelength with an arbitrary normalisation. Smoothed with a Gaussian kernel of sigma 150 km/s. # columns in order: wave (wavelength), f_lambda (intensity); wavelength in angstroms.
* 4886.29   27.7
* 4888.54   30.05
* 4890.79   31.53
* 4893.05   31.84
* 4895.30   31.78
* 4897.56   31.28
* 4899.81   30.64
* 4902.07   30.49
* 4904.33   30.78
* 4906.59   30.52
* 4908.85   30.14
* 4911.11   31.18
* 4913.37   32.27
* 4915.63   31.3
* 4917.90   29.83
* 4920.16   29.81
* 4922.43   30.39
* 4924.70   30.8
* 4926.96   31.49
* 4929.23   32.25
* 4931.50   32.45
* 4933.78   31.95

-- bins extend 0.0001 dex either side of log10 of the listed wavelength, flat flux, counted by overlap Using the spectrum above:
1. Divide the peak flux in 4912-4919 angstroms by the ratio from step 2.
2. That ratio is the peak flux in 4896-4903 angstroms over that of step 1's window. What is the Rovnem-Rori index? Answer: 33.3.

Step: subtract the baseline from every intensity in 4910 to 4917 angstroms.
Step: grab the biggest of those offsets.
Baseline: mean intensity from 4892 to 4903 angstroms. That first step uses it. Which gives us 1.1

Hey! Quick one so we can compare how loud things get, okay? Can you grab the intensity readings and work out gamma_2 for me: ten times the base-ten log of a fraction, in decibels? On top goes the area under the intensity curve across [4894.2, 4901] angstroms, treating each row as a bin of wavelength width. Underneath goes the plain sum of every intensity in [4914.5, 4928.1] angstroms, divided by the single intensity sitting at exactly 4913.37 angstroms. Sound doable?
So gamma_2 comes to 15.7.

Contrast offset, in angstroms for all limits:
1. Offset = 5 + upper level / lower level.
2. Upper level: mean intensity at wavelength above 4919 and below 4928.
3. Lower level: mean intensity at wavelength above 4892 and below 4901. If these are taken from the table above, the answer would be 5.98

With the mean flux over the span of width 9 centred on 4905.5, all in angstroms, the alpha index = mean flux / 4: 7.62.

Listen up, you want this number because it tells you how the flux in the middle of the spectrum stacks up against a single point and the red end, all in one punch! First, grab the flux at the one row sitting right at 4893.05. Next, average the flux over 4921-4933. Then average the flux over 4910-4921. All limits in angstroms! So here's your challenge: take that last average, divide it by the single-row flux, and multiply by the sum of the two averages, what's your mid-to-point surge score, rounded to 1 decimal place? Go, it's 60.5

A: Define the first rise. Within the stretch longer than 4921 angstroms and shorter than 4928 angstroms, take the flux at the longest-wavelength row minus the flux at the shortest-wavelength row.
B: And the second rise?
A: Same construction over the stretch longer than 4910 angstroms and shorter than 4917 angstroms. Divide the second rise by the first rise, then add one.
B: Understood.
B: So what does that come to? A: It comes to 1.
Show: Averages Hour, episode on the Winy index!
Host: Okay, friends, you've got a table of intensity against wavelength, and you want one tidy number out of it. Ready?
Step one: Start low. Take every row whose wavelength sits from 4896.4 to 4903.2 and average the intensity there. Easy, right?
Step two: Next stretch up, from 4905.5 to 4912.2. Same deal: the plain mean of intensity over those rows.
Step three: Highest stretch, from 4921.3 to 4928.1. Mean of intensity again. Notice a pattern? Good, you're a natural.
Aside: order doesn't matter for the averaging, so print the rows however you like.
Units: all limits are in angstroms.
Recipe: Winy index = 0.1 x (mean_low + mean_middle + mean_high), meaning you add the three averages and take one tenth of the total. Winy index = 9.23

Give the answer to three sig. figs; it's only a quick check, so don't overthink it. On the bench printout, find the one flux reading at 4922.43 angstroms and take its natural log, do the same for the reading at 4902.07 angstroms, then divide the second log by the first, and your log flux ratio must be 1.00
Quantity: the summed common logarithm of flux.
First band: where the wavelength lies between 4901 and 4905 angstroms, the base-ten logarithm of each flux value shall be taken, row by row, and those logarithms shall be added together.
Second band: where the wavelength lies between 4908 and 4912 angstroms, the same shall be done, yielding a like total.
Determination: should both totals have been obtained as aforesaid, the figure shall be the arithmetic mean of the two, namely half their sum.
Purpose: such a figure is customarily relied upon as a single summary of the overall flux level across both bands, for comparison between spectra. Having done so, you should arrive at 3.0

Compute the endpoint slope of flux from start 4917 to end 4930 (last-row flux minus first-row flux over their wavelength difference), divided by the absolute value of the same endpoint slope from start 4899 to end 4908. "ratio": 12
